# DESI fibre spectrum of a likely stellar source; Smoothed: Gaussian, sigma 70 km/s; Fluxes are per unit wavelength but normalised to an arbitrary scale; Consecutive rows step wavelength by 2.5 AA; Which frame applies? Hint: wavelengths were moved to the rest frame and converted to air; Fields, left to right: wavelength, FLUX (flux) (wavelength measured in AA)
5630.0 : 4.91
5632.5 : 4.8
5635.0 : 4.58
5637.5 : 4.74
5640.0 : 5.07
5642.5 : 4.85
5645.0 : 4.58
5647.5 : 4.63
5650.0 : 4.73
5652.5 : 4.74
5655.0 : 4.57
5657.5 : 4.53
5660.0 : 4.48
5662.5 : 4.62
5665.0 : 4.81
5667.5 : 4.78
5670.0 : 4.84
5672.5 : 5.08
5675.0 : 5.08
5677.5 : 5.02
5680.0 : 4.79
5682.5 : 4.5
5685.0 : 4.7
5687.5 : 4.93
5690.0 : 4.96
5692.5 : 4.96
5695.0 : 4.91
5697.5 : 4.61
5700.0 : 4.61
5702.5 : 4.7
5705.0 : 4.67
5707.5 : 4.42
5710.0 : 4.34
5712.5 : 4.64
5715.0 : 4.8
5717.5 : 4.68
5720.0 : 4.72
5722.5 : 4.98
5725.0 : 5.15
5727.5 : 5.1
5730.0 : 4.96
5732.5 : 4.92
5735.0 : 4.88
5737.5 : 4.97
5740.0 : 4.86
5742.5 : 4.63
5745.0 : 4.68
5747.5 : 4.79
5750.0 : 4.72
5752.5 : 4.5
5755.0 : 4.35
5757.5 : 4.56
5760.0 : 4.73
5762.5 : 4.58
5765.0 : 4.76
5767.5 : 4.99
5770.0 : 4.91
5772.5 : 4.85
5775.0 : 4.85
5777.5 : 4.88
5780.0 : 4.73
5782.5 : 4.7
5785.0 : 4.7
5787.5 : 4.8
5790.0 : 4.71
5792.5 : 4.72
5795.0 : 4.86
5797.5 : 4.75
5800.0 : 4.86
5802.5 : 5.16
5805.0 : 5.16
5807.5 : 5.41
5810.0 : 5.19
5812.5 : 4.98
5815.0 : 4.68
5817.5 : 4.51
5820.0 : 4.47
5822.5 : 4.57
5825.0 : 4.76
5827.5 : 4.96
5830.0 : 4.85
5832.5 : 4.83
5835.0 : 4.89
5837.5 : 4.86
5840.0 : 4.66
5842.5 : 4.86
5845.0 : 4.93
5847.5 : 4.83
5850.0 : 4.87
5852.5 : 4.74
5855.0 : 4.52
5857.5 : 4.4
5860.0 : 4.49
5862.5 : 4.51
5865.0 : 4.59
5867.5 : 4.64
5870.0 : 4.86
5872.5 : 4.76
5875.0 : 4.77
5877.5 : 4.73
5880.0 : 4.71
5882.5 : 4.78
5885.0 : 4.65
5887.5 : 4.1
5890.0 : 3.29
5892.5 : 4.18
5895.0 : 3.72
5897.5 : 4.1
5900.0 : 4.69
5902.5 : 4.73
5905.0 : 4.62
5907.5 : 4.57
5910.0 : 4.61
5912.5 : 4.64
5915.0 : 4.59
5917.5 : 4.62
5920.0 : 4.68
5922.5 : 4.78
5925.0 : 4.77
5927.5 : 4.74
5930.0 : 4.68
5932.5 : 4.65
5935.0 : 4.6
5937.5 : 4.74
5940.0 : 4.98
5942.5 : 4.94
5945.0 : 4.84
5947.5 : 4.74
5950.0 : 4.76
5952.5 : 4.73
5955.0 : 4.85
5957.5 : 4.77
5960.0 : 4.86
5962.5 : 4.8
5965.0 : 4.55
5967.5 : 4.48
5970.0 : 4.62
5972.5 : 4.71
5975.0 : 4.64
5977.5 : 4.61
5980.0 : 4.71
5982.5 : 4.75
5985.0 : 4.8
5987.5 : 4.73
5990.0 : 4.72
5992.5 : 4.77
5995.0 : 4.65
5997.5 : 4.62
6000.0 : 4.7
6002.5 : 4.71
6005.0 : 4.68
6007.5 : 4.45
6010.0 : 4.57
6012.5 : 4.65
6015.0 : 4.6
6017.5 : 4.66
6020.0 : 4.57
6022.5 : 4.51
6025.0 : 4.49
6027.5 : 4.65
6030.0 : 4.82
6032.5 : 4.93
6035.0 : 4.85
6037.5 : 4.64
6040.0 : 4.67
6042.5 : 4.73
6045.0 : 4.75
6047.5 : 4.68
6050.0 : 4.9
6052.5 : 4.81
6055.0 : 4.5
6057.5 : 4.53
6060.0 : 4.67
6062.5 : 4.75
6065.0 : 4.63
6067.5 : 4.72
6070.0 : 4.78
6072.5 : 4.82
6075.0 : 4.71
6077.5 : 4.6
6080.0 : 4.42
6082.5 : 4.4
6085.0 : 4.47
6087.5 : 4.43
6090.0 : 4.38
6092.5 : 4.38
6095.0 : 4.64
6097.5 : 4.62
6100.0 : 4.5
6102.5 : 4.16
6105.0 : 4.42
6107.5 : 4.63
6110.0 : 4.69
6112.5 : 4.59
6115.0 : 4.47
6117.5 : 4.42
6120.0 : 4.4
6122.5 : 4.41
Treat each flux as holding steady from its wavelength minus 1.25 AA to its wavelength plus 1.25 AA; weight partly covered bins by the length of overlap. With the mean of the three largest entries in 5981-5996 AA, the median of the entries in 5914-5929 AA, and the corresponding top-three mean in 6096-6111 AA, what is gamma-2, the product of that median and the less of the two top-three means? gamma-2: 21.9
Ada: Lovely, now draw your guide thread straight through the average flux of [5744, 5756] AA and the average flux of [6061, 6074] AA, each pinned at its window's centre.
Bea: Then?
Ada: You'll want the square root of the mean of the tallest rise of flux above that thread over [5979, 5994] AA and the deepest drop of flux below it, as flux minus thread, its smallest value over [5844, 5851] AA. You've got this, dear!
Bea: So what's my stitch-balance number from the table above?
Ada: 0.37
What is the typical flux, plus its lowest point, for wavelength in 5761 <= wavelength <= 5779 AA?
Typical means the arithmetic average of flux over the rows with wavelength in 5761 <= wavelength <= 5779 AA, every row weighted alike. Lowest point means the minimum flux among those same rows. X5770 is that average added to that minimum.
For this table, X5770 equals 9.41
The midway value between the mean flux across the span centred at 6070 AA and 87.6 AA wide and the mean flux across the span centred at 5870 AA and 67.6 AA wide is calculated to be 4.59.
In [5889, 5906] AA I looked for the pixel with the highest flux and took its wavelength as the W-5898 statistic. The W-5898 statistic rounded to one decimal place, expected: 5902.5 AA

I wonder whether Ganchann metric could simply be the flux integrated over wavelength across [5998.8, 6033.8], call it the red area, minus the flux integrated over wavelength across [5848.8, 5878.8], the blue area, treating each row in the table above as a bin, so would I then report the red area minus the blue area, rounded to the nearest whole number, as 23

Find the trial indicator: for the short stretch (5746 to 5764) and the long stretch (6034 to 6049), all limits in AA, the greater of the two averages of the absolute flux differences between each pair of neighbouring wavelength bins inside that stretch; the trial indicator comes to 0.16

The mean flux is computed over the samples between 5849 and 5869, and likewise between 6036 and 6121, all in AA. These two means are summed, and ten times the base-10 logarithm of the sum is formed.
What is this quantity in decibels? 9.63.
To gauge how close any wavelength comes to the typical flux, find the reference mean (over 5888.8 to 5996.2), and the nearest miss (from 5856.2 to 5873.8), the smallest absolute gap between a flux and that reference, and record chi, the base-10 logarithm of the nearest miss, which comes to -1.9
